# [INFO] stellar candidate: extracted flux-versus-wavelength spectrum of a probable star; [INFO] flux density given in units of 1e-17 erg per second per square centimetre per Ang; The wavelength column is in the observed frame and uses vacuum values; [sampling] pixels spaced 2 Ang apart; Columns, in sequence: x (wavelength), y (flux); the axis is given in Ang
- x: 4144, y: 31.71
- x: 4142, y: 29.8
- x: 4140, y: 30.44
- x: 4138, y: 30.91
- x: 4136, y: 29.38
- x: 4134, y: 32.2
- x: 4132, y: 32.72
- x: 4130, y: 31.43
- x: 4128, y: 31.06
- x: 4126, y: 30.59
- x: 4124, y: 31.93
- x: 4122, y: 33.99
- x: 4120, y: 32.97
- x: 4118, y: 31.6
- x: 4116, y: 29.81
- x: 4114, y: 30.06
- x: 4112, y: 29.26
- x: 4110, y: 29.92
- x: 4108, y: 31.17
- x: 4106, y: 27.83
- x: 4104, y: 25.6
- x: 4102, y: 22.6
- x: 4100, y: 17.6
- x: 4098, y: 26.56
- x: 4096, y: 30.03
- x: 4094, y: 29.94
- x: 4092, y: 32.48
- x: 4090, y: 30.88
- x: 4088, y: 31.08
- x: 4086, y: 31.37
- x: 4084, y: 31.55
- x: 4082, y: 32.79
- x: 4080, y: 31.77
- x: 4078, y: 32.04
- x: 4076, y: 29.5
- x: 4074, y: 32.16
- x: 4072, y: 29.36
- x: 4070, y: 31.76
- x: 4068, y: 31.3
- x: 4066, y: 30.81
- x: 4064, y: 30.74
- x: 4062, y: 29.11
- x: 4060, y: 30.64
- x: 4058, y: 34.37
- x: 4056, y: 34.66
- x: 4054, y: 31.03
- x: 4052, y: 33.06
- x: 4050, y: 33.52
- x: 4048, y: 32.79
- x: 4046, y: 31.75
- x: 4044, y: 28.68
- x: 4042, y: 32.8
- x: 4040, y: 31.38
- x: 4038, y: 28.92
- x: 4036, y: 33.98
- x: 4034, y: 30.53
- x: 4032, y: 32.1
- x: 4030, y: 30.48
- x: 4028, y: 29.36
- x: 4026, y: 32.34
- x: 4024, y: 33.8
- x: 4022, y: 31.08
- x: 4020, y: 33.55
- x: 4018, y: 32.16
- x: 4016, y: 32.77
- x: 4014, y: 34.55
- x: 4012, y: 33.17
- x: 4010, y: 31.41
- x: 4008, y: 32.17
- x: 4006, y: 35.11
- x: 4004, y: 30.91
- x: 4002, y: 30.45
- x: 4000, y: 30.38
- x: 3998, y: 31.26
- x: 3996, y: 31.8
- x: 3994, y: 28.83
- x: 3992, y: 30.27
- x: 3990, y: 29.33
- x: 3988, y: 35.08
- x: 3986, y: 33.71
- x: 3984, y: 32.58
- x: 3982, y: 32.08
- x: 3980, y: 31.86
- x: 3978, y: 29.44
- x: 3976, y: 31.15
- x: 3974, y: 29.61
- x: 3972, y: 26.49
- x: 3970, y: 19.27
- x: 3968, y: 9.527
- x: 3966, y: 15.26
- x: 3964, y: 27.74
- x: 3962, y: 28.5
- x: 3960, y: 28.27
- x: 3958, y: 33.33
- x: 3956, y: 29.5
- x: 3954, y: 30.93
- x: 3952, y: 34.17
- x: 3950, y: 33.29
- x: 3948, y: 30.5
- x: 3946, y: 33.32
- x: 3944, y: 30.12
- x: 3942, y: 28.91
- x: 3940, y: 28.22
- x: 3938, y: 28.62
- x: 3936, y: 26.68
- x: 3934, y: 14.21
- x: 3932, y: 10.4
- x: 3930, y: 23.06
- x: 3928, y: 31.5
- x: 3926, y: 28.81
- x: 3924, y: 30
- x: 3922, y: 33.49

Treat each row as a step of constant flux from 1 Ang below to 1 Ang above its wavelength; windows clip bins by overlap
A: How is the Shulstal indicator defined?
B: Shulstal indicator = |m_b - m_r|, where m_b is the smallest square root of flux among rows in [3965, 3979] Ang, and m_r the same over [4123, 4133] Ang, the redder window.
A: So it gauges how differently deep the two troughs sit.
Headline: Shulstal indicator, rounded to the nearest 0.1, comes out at 2.4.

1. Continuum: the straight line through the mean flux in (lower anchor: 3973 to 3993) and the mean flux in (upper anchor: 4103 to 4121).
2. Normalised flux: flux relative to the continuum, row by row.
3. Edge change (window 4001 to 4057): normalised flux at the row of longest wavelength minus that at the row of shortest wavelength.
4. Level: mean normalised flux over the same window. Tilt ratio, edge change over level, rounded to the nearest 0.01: 0.15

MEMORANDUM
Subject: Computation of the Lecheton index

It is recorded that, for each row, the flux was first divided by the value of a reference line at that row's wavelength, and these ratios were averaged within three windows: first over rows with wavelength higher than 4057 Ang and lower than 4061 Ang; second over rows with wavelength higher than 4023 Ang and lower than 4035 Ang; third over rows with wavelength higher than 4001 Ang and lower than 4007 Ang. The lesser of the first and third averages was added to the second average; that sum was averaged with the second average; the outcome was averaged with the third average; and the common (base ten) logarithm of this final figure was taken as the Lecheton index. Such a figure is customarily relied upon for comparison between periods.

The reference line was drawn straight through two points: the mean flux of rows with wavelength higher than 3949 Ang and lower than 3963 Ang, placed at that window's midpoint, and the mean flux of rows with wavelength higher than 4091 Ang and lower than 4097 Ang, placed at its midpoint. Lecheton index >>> 0.11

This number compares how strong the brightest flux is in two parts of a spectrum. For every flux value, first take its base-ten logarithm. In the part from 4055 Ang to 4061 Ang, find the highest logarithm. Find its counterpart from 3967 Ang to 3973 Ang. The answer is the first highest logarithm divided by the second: 1.08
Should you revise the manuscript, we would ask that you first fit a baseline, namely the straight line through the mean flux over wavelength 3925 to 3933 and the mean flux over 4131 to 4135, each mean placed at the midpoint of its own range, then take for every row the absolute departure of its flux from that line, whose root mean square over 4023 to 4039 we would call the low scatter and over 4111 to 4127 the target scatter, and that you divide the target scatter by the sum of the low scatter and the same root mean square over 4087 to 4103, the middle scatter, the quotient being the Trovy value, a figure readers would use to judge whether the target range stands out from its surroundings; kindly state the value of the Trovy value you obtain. 0.16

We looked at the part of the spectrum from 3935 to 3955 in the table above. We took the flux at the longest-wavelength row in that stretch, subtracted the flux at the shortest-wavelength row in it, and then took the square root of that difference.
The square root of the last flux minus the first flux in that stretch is 2.1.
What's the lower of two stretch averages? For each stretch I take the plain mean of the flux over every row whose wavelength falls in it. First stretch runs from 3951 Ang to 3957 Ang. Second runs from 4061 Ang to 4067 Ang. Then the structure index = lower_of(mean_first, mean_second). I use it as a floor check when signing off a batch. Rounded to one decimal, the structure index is 30.2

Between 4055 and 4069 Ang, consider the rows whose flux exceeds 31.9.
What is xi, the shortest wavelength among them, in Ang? 4056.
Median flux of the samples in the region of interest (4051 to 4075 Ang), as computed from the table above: 31.2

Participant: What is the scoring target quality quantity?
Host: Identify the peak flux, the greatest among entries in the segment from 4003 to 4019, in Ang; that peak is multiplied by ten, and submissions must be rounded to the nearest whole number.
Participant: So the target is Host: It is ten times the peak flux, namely 351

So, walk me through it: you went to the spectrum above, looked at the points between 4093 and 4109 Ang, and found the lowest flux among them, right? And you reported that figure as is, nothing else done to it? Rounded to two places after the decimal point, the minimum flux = 17.60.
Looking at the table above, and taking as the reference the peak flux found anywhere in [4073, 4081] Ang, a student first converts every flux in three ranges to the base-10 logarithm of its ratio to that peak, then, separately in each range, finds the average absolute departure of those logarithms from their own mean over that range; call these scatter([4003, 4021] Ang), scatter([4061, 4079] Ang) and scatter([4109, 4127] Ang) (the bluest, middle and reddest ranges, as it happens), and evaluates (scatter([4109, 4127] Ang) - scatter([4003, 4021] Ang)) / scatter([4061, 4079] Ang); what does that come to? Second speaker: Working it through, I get 0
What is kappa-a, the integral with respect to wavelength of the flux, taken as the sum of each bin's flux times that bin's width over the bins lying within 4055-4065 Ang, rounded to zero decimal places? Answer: 319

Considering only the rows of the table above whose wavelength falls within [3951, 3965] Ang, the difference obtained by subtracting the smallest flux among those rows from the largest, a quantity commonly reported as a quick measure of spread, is 6.4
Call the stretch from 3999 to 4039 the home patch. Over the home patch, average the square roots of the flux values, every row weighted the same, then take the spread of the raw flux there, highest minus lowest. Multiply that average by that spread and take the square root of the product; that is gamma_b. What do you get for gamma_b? 5.9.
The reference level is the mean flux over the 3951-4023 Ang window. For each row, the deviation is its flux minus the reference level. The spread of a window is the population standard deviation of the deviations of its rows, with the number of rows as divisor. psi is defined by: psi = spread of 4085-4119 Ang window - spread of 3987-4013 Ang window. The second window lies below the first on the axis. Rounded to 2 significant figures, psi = 1.8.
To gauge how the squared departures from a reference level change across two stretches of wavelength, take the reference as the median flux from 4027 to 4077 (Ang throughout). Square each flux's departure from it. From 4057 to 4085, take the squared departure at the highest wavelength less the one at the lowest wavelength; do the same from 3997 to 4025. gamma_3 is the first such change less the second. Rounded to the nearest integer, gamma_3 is -16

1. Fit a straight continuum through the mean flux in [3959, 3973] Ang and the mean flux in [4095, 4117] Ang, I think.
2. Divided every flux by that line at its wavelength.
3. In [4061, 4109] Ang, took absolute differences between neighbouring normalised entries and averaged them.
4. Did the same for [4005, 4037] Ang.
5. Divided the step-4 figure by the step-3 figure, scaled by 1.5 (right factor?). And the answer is 1.5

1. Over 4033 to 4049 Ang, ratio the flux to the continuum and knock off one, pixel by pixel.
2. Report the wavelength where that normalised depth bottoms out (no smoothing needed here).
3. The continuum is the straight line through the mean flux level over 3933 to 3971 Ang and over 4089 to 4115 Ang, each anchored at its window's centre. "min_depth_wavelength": 4044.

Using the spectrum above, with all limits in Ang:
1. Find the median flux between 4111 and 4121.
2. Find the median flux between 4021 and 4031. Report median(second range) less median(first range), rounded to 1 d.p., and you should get 1.0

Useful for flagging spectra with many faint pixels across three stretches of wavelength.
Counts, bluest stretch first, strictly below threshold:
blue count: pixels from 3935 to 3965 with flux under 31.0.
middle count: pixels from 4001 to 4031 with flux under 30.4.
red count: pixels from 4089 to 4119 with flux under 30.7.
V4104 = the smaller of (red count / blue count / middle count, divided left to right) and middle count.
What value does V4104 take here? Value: 1.00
